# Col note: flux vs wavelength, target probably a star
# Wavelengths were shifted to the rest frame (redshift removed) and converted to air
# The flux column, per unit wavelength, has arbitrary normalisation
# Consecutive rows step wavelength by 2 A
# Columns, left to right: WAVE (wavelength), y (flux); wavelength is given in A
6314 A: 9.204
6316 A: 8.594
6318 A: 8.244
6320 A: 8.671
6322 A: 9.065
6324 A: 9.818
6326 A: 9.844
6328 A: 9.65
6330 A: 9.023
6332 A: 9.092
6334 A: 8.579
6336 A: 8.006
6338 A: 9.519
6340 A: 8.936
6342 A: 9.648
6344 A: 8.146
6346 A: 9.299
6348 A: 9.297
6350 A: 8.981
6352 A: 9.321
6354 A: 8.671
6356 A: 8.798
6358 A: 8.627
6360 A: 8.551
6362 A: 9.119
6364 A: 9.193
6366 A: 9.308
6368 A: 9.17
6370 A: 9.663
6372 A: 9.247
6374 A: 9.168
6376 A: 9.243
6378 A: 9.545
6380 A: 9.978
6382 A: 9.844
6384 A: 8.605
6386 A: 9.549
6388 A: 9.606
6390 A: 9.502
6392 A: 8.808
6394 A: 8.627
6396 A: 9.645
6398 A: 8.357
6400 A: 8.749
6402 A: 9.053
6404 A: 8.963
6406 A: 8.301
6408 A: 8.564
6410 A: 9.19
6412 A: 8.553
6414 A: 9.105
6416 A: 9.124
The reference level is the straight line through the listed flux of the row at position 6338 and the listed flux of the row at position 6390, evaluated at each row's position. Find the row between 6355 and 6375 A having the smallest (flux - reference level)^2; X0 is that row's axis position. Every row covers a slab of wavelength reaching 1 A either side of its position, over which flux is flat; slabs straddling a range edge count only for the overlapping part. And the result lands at 6370 A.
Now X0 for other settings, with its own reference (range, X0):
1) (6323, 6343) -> 6338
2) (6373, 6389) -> 6378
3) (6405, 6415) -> 6410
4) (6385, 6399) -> 6390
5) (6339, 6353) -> 6342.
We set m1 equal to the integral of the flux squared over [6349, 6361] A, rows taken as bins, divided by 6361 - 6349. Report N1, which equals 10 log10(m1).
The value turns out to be 18.9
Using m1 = 78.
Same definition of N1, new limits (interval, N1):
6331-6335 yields 18.9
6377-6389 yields 19.6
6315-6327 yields 19.1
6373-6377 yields 19.3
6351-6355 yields 19.1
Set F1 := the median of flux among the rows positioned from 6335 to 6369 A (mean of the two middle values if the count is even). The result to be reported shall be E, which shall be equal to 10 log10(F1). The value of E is 9.60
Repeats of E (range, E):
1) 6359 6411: 9.63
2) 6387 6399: 9.62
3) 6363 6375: 9.65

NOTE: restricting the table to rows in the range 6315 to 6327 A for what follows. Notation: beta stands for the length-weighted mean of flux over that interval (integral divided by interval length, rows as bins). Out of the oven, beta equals 9.04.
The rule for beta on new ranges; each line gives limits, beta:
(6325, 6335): 9.24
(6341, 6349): 9.10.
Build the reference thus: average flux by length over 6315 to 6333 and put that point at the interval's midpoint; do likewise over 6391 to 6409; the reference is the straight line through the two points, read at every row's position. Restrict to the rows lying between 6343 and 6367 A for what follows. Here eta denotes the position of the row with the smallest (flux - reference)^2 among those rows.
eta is 6350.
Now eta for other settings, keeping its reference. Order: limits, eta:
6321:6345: 6332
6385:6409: 6392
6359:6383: 6362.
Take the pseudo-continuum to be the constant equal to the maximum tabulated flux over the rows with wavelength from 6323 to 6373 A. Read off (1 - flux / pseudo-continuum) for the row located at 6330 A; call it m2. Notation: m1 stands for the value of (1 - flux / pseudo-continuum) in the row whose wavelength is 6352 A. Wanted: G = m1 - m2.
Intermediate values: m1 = 0.05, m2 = 0.083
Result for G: -0.03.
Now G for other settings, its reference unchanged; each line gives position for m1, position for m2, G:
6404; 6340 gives 0.00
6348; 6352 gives 0.00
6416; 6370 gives 0.05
